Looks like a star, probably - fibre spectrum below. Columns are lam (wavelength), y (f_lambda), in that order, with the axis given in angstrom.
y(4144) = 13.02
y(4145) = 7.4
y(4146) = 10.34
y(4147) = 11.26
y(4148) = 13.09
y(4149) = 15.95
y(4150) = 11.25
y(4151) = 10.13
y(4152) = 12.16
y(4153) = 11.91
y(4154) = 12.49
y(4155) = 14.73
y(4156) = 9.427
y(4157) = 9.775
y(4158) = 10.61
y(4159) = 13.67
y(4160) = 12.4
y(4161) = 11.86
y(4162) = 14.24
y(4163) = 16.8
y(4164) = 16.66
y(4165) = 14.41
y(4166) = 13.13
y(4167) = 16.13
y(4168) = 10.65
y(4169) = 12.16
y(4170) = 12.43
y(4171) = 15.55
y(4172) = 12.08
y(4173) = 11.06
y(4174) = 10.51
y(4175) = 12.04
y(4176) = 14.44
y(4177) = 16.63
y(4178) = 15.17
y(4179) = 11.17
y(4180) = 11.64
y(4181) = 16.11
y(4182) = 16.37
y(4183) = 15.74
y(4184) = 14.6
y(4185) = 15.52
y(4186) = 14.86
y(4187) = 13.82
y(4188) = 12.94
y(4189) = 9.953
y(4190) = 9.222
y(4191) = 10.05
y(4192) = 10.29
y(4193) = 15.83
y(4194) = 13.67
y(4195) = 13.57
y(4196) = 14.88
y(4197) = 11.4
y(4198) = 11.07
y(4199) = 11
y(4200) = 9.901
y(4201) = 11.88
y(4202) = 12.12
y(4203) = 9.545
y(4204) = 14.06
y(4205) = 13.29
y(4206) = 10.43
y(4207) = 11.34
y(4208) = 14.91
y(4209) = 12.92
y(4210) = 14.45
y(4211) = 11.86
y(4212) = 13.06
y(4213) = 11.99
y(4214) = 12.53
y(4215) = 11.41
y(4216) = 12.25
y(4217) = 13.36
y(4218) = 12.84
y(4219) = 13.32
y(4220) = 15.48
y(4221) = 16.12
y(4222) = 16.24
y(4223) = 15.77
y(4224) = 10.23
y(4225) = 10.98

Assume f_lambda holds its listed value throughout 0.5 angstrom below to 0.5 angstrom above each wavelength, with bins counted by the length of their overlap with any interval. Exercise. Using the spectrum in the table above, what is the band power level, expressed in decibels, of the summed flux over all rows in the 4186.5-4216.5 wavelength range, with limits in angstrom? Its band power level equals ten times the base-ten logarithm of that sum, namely 25.6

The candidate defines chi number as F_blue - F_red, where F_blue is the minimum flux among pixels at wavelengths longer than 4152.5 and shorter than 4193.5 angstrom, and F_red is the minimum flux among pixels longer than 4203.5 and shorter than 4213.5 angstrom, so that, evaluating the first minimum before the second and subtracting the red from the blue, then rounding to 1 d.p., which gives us -1.2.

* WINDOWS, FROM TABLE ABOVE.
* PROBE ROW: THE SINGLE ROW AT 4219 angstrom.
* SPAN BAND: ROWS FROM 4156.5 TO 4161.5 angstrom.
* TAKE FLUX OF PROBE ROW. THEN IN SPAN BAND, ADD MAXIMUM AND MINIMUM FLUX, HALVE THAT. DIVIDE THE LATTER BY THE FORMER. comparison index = 0.88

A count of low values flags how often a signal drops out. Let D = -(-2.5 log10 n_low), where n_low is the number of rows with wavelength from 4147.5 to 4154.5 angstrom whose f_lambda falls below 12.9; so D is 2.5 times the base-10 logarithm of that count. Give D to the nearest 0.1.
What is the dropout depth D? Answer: 1.7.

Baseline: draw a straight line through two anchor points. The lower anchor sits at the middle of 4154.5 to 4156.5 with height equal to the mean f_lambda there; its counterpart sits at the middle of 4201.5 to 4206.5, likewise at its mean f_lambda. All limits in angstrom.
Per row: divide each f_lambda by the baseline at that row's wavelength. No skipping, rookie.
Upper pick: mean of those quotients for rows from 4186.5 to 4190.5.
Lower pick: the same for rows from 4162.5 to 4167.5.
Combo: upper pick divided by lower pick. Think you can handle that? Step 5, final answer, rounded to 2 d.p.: 0.75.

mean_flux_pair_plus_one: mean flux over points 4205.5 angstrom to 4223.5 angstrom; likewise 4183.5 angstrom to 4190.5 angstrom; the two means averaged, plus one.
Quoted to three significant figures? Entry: 14.2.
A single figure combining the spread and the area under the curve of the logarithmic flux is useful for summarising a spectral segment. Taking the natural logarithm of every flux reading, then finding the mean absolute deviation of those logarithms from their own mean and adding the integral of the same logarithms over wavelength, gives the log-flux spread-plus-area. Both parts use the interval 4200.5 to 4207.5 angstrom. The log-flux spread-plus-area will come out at 17.3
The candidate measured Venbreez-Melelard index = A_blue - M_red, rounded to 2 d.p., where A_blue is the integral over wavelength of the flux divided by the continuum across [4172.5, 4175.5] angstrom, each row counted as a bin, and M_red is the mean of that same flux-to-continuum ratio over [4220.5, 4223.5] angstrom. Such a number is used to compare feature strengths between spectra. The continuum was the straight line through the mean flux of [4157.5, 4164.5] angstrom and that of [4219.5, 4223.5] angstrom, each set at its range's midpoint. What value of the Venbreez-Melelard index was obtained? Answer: 1.36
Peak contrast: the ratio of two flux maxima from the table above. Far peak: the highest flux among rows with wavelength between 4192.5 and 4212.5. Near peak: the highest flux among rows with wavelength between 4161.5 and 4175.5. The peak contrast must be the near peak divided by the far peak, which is 1.06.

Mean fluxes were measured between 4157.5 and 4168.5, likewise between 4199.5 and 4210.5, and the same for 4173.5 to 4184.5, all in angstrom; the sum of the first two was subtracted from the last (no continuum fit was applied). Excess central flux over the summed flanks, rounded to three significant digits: -11.9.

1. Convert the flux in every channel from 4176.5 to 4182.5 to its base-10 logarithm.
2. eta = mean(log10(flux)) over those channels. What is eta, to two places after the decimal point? 1.16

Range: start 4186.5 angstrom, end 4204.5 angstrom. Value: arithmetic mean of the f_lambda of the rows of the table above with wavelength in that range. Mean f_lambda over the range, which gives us 12.0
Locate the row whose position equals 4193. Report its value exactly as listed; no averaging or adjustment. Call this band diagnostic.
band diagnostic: 15.83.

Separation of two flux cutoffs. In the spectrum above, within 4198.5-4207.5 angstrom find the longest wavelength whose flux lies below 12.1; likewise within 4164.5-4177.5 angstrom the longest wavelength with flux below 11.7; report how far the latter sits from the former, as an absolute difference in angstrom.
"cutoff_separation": 33 angstrom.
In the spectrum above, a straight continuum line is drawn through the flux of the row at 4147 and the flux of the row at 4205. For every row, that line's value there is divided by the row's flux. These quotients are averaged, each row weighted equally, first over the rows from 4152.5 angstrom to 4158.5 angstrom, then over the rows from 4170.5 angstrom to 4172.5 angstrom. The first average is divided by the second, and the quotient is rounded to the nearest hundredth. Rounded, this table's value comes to 1.16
